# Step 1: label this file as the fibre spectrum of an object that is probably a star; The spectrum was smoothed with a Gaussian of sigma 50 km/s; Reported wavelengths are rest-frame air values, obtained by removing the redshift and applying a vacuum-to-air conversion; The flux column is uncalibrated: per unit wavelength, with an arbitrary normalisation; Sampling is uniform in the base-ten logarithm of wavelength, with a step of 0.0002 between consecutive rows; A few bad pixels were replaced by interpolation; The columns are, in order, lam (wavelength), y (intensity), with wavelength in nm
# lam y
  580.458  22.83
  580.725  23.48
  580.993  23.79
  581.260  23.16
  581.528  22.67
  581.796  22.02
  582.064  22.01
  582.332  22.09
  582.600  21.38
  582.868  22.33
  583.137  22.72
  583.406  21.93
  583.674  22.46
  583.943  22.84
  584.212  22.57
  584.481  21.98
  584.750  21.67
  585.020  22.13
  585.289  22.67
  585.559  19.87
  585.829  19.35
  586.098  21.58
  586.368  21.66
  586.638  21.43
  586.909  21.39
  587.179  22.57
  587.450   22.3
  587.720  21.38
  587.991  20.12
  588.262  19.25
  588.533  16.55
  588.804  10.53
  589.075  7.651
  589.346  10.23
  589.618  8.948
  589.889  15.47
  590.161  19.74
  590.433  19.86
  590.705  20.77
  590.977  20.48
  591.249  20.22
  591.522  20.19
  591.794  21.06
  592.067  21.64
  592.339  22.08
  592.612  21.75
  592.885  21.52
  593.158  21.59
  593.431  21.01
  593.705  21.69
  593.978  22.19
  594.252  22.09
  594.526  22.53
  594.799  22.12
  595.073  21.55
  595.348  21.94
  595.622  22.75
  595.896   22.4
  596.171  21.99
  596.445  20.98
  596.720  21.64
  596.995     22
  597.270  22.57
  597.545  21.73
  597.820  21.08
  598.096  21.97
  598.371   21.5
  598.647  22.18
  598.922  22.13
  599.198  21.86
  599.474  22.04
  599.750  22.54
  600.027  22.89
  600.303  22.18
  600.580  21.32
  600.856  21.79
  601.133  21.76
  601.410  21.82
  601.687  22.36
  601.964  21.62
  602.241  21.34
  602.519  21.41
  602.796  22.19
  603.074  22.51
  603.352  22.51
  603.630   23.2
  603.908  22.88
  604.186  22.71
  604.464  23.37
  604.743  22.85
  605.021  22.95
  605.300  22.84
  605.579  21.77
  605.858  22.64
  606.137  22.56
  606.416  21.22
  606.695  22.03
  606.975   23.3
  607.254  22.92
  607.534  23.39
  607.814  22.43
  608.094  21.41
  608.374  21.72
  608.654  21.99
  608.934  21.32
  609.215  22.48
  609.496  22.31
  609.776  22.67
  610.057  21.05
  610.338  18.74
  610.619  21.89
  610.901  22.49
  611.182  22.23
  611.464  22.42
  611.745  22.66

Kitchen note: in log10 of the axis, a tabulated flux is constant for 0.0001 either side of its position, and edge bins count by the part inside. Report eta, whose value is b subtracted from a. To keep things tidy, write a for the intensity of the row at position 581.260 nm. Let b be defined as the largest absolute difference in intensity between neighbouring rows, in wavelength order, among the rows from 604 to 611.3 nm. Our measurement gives 20.0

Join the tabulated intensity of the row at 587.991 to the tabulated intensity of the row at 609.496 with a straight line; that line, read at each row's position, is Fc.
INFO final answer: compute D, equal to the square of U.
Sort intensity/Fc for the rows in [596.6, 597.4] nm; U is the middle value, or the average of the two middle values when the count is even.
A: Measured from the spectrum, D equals 1.09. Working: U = 1.05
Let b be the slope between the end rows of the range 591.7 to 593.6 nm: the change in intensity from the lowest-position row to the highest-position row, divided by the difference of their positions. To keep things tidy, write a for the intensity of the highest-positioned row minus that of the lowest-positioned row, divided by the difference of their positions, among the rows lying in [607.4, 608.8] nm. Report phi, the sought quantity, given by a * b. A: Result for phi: 0.0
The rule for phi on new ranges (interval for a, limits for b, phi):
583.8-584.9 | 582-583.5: 0.1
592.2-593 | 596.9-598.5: 0.4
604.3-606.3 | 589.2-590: -4.7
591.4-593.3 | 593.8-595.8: 0.3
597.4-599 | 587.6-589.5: -2.0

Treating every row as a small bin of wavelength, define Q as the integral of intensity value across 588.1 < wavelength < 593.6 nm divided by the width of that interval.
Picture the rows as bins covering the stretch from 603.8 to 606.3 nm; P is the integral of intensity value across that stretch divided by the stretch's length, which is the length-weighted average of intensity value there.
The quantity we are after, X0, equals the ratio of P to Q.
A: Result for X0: 1.26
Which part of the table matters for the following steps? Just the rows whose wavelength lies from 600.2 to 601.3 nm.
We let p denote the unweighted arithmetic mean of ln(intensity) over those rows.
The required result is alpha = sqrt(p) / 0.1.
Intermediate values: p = 3.08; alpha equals 17.55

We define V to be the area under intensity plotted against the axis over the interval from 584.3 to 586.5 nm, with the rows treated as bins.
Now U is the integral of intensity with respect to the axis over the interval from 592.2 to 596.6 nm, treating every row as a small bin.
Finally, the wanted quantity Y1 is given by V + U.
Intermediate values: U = 96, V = 47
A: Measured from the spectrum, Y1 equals 143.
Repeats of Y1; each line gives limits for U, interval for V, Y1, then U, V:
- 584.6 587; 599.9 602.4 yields 106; 51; 55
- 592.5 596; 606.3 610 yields 159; 77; 82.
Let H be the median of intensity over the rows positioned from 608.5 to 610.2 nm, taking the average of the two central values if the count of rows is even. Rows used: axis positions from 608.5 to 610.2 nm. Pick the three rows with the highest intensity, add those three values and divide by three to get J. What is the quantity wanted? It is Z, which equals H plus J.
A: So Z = 44.6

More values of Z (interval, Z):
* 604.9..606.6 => 45.4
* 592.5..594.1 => 43.5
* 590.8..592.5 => 42.4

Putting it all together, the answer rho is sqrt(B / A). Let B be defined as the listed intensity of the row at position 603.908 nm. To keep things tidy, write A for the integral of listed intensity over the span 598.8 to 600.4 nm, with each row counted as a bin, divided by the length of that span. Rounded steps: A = 22.3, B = 22.88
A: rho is 1.01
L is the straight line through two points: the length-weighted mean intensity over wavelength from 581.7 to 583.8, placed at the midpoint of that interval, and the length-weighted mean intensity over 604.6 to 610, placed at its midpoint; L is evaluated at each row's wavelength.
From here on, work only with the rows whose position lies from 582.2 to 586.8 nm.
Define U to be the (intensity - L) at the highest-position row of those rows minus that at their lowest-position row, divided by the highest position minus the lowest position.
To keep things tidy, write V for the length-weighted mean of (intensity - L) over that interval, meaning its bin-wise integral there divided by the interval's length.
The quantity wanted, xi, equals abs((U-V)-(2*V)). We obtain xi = 0.9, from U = -0.2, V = -0.3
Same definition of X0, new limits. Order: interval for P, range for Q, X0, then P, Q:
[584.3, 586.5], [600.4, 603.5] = 0.98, 21.4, 21.9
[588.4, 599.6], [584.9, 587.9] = 0.94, 20.1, 21.5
